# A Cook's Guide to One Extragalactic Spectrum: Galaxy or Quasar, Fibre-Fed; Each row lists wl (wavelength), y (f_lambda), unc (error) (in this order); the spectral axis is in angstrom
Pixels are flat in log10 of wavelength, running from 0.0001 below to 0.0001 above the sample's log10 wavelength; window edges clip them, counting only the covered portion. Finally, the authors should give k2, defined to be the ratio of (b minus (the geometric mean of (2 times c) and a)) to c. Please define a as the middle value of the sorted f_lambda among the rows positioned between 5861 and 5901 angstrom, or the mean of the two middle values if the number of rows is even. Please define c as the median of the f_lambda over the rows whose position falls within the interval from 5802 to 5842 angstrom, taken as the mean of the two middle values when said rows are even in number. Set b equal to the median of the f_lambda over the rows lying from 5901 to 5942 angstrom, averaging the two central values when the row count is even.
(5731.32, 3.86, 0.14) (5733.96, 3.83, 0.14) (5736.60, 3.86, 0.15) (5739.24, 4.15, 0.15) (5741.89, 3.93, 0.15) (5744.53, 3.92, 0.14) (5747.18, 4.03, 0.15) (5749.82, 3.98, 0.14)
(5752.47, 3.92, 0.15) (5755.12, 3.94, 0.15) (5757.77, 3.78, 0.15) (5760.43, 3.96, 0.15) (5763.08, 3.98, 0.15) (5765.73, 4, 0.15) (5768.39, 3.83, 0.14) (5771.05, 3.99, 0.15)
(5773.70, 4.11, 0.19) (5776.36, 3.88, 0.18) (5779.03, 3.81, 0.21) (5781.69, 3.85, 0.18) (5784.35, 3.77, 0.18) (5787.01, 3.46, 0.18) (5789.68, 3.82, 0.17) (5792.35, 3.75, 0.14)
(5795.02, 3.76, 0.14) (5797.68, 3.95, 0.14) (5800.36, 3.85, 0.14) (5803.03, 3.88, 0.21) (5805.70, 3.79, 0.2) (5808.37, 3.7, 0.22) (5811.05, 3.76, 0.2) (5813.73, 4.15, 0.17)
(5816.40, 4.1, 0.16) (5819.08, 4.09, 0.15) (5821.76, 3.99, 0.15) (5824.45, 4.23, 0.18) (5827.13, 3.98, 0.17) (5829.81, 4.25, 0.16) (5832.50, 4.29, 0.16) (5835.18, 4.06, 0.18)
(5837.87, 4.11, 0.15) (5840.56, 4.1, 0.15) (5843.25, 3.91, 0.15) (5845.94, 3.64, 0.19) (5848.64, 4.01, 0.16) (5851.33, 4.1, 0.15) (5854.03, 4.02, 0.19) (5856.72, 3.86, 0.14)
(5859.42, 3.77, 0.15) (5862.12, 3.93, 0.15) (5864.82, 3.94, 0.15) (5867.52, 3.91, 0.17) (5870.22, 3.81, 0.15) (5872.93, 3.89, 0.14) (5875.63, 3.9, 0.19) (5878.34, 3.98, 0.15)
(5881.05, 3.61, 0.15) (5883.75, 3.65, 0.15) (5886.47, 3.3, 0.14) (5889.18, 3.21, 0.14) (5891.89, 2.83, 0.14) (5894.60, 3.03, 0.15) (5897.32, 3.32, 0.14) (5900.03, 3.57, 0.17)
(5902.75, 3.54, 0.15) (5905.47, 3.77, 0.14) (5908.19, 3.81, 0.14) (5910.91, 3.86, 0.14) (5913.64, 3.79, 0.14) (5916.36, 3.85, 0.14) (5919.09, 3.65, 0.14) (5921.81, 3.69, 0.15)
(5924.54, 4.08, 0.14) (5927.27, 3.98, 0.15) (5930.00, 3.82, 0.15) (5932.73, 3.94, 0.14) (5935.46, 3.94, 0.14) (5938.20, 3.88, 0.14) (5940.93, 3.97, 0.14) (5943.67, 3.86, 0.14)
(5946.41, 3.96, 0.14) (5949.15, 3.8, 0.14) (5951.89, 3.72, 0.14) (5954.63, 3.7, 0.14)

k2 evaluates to -0.395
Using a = 3.65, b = 3.85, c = 4.09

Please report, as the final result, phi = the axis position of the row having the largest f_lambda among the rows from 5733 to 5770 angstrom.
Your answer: 5739.24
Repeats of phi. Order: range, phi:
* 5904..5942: 5924.54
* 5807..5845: 5832.50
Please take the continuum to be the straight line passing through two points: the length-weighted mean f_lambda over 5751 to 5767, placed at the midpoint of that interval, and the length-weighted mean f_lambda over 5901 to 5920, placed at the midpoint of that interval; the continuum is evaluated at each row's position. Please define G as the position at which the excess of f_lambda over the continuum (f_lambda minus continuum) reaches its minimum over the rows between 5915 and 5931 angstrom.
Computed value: 5919.09 angstrom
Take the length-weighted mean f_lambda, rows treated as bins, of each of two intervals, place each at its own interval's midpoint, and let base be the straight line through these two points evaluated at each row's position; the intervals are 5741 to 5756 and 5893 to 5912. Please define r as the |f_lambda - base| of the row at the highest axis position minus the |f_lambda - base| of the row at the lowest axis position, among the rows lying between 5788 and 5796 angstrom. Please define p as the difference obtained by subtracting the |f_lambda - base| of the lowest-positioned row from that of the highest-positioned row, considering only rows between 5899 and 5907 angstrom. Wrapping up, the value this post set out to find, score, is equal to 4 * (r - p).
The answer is -0.7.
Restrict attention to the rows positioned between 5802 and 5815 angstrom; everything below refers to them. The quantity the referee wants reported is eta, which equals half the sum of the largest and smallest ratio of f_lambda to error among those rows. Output 20.6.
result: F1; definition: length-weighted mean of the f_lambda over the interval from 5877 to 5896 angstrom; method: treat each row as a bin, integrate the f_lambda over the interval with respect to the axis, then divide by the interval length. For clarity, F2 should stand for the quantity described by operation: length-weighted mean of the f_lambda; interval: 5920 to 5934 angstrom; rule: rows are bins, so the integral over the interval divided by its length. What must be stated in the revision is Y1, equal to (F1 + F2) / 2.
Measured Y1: 3.6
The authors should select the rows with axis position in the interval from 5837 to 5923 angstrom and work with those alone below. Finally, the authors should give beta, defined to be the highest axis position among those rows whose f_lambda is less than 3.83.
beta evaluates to 5921.81 angstrom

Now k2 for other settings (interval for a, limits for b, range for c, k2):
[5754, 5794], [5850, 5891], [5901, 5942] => -0.404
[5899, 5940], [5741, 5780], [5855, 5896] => -0.382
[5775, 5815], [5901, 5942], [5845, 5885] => -0.411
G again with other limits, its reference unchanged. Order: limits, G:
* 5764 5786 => 5784.35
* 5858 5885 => 5881.05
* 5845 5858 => 5845.94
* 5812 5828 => 5827.13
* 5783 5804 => 5787.01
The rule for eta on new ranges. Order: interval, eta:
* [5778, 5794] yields 22.5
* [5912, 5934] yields 26.9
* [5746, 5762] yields 26.8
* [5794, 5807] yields 23.3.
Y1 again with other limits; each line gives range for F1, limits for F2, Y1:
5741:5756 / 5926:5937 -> 3.9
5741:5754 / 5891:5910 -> 3.7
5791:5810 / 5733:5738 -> 3.8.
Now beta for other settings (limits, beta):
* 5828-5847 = 5845.94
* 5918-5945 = 5930.00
